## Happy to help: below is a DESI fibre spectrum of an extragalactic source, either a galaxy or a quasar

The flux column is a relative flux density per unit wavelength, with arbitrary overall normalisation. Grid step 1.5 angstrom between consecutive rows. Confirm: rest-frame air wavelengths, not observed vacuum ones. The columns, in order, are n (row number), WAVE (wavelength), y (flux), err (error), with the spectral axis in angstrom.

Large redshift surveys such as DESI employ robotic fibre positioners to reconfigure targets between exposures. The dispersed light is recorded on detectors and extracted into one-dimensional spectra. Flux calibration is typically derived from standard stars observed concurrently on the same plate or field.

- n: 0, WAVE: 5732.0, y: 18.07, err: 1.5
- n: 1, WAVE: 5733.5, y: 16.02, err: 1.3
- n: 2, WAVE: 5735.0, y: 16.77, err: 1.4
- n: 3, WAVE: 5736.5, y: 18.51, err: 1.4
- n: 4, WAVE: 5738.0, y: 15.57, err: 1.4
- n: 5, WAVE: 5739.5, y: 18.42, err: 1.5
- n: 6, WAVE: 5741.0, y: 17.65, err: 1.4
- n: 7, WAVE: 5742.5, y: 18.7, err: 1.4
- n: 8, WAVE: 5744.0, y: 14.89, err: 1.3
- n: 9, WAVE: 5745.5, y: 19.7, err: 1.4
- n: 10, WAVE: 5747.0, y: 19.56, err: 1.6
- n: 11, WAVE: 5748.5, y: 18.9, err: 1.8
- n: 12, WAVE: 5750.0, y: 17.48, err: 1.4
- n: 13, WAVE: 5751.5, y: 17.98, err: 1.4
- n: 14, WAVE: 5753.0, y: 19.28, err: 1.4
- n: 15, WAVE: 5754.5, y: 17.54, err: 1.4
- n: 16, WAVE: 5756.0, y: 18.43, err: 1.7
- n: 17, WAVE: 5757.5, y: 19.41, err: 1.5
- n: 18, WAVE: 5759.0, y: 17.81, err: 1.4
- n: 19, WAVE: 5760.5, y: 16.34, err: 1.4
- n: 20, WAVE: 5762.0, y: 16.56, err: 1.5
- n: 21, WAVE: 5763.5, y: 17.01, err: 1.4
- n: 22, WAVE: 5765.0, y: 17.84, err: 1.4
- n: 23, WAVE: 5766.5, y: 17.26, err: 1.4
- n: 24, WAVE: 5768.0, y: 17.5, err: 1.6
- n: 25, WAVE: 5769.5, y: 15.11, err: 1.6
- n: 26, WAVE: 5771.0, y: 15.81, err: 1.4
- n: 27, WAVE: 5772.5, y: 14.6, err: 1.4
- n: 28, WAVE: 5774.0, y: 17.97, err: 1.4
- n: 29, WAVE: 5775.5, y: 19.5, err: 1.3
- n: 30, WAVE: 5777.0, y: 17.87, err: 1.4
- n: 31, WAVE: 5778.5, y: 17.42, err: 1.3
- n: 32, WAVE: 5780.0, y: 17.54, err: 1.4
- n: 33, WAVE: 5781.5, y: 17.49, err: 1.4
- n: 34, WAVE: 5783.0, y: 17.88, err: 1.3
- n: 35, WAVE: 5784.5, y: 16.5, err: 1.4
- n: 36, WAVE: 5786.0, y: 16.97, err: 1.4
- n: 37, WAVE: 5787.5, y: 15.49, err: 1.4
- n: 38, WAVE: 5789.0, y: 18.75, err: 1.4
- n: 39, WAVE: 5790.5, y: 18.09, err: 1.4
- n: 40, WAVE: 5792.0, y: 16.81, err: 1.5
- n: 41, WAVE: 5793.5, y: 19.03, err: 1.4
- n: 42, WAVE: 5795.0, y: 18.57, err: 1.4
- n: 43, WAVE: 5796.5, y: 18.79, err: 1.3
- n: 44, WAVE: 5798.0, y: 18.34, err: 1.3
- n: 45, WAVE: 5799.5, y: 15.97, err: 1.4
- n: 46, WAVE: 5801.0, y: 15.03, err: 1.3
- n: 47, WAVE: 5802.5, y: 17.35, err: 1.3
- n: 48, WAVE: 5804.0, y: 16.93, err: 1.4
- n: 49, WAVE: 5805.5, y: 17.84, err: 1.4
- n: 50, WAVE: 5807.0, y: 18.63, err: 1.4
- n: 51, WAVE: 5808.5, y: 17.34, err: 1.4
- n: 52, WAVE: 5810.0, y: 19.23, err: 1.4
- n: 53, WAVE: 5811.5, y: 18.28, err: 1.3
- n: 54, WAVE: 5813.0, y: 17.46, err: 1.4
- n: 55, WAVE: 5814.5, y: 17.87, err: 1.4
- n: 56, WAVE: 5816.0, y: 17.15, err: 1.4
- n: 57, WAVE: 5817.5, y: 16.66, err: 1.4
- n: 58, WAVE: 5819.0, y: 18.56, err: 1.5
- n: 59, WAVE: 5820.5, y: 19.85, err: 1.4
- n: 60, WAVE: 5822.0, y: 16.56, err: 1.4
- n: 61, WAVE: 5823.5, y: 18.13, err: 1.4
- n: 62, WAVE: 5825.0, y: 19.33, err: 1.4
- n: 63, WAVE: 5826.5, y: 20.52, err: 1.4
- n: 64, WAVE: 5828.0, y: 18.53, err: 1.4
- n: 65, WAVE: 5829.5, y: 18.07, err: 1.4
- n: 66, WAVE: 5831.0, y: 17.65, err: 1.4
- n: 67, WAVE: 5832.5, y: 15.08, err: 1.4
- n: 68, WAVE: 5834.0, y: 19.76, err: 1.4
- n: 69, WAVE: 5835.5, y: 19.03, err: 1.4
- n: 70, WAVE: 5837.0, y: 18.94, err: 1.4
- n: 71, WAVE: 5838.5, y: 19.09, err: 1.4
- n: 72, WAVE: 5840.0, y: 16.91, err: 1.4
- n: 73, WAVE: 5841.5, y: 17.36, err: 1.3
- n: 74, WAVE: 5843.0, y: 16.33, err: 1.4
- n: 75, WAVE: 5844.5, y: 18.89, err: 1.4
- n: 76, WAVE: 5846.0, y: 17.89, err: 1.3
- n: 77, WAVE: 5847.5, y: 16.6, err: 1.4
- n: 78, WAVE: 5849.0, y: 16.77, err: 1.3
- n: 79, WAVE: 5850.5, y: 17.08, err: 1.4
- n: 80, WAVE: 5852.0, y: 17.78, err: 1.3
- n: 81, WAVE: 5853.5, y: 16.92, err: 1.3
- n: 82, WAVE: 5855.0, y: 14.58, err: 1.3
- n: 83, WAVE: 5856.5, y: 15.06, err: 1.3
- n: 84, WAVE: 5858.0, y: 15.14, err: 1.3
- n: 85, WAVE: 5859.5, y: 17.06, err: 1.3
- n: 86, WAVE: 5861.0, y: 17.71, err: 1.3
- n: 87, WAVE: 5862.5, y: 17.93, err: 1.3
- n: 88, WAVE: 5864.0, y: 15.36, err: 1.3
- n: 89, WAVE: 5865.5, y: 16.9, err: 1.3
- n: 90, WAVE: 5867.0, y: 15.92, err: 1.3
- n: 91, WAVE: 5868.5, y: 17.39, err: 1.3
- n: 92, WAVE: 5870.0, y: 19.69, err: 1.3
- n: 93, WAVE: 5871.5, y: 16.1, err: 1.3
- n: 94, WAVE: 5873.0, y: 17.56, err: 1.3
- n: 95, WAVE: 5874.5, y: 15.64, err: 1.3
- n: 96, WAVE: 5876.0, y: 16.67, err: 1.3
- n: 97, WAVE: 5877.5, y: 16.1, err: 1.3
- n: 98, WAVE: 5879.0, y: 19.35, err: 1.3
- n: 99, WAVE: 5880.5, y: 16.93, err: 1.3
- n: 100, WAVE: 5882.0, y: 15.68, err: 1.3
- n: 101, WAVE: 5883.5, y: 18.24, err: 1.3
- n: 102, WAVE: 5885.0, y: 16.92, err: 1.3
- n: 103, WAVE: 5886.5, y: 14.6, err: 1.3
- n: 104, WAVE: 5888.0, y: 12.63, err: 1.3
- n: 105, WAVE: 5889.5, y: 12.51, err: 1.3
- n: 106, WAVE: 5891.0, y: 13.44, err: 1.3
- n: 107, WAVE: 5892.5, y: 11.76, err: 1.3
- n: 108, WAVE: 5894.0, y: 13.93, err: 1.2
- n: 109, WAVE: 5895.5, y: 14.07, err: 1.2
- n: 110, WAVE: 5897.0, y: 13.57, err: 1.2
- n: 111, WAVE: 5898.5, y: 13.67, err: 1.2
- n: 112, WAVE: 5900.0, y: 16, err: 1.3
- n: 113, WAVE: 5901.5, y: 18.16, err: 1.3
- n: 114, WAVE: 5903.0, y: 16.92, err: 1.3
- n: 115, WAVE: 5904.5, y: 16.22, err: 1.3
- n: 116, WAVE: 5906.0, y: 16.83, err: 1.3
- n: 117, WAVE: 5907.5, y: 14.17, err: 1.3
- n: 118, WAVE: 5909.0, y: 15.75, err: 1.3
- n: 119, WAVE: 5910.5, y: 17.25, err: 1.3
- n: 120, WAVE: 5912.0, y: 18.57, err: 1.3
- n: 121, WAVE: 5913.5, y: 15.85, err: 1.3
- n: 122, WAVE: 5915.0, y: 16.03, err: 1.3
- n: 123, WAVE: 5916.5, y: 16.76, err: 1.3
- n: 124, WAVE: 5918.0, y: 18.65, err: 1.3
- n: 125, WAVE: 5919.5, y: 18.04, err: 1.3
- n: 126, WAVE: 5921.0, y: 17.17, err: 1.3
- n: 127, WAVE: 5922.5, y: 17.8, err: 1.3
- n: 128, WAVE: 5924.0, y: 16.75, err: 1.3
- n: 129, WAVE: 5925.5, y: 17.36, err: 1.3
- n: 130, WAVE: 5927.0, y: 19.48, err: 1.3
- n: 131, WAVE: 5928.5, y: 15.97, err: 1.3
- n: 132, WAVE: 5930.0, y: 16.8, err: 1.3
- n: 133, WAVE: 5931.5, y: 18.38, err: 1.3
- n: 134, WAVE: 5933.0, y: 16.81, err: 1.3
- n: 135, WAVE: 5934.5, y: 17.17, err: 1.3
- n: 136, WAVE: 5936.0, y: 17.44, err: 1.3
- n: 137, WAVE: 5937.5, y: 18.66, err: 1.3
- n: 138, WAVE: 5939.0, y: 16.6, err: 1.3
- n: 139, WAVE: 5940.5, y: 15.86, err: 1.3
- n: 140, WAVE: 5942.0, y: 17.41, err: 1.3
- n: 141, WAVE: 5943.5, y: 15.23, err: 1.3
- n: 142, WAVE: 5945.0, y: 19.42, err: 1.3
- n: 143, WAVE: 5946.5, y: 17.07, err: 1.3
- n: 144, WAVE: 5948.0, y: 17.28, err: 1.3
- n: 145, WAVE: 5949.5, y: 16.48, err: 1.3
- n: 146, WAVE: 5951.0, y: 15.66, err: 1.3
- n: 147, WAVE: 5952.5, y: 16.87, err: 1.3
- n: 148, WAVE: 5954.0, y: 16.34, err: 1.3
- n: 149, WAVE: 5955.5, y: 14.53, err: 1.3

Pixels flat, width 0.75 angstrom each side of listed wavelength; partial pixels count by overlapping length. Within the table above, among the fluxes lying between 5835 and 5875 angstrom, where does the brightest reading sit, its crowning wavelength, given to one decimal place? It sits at 5870.0 angstrom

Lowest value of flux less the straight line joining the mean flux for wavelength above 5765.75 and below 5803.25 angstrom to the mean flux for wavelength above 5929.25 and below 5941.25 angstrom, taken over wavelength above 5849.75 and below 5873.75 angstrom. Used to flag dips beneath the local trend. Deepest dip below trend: -2.7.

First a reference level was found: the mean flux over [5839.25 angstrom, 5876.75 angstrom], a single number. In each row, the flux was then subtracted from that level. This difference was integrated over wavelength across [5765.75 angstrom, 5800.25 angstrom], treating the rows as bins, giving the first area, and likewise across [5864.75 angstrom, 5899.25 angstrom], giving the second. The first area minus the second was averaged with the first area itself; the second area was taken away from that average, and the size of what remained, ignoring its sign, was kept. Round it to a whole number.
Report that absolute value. 81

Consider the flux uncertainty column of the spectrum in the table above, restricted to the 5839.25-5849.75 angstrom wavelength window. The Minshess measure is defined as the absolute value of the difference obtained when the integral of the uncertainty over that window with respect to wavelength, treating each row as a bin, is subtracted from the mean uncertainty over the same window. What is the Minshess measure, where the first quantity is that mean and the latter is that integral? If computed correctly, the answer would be 13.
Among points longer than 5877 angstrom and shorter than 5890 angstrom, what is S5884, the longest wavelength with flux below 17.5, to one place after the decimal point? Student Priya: 5889.5 angstrom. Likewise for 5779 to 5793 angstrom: 5792.0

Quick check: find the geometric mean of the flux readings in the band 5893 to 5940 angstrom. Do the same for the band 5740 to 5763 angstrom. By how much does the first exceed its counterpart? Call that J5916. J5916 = -1.4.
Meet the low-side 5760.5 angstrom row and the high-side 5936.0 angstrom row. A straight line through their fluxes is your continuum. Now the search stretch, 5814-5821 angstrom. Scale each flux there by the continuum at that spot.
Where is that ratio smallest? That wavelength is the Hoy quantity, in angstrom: 5817.5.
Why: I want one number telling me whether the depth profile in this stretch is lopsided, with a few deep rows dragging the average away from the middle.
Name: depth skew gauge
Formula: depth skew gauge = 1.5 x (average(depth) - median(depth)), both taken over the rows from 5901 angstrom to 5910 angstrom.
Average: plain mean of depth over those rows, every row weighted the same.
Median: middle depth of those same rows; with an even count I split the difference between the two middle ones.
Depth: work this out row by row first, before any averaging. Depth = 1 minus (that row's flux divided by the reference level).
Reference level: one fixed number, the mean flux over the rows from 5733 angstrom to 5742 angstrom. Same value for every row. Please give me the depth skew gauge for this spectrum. 0.02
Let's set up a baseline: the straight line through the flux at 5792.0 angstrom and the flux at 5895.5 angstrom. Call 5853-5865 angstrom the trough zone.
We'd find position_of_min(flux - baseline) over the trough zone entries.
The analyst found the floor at 5855.0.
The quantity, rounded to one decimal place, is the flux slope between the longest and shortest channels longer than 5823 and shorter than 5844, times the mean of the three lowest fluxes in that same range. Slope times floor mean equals -1.5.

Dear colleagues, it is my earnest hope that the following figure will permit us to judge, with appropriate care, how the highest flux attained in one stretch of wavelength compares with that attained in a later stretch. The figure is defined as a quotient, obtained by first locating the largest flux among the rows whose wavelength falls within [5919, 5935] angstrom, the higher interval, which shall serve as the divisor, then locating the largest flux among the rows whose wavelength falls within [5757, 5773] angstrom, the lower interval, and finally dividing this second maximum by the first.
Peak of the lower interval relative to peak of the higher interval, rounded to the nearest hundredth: 1.00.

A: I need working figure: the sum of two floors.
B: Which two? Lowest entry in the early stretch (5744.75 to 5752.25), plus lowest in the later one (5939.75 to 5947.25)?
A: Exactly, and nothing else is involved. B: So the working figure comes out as 33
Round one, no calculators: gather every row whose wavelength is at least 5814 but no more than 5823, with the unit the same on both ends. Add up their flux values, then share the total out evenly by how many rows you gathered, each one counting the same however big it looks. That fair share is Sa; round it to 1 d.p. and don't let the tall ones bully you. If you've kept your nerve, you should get 17.8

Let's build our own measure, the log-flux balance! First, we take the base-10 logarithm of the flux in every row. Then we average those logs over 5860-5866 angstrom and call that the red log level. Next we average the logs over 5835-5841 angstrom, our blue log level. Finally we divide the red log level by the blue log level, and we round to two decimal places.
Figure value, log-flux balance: 0.97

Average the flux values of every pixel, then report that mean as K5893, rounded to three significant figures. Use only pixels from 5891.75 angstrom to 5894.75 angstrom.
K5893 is 12.8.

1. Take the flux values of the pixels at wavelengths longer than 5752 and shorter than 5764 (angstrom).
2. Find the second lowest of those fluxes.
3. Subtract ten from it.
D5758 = 6.6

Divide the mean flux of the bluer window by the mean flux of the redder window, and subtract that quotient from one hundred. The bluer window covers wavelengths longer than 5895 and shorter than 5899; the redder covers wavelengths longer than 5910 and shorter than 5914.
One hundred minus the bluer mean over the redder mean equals 99.2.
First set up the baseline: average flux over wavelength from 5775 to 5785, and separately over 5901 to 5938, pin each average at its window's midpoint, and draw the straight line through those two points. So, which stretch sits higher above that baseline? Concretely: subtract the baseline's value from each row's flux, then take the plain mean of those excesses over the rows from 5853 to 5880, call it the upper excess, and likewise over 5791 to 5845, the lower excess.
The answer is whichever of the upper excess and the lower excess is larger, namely 0.4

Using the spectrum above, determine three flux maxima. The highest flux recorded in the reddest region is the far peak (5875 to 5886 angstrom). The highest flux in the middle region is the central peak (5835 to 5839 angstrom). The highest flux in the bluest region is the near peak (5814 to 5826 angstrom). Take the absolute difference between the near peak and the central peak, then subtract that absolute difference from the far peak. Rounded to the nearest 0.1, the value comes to 18.6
